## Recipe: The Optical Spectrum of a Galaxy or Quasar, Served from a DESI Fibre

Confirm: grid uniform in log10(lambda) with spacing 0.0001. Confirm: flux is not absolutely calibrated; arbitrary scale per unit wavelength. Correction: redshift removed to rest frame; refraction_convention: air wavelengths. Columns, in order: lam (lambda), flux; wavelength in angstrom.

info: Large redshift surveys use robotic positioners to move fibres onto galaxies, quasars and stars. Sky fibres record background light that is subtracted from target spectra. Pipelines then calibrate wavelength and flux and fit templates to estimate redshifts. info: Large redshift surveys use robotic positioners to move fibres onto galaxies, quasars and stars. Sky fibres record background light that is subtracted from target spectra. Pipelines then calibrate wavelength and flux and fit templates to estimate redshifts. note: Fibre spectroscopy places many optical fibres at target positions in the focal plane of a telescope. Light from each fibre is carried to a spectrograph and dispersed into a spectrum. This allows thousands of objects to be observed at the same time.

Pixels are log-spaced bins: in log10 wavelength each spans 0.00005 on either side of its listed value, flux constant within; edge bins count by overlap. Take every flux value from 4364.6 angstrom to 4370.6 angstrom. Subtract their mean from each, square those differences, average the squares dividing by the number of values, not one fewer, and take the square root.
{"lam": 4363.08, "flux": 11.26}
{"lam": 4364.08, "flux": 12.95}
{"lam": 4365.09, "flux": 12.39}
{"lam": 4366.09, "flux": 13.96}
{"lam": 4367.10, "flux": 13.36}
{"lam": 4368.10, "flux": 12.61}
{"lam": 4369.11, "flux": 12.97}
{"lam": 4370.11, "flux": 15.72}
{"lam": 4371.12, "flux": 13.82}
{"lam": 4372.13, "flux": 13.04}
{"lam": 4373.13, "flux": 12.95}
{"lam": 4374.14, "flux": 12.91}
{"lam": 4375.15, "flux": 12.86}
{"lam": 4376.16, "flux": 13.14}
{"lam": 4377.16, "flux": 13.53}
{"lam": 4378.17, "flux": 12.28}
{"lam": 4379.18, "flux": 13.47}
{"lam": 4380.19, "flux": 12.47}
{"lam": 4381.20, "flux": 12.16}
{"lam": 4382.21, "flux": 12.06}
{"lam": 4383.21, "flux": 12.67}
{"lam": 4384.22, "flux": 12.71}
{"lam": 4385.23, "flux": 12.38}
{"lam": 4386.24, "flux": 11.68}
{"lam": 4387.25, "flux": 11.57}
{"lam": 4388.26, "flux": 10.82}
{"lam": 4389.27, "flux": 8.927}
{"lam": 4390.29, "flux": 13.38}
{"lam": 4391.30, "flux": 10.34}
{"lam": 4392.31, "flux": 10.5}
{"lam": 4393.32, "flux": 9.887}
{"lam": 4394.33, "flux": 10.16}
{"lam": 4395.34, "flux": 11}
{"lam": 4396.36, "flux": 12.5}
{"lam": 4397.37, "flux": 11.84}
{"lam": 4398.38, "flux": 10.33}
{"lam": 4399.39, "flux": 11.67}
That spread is 1.12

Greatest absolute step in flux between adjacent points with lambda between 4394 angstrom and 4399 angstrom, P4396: 1.5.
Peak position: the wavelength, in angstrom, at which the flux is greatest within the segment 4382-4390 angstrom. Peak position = 4384.22 angstrom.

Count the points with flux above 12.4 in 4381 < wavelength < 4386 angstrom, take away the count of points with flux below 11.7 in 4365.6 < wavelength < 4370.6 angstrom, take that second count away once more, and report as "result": 2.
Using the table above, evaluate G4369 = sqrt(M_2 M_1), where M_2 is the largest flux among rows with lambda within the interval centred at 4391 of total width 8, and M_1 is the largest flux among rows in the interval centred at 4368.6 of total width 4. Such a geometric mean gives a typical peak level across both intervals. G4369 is 14.5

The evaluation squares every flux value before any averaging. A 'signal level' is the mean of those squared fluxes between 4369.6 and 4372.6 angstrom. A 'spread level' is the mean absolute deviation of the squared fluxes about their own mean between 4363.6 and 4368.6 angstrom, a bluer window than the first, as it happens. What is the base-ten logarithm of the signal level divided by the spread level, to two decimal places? 1.20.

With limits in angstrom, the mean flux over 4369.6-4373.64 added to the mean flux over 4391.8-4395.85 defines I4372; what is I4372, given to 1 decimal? 24.3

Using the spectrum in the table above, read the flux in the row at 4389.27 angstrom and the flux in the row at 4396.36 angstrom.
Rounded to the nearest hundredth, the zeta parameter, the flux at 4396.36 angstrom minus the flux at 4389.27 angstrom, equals 3.57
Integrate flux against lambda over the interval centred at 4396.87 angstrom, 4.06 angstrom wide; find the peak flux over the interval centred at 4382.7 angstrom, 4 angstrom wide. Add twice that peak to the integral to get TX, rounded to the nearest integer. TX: 72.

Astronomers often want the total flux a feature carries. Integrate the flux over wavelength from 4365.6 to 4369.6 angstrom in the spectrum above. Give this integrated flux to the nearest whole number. 53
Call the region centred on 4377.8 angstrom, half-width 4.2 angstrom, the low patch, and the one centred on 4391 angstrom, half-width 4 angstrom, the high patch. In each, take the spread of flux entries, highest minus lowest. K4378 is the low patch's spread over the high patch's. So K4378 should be 0.31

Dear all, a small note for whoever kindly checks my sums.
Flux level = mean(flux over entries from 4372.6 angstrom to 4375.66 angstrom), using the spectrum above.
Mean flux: 12.9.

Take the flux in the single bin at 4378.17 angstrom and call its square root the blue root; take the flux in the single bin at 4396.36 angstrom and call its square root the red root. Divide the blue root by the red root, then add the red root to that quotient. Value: 4.53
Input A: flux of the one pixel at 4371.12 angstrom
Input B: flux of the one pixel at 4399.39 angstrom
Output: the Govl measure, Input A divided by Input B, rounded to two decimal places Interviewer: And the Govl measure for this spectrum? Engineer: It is 1.18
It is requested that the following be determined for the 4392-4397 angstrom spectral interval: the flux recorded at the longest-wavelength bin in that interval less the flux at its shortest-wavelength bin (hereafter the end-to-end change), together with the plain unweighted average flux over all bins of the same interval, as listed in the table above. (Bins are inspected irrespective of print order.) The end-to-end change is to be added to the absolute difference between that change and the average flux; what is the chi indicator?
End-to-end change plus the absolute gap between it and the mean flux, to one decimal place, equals 10.8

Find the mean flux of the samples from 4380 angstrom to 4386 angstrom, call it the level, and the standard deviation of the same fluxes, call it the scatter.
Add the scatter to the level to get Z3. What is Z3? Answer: 12.6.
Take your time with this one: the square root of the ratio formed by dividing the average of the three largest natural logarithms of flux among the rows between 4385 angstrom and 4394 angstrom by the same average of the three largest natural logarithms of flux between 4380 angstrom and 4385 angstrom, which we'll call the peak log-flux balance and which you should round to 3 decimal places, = 0.998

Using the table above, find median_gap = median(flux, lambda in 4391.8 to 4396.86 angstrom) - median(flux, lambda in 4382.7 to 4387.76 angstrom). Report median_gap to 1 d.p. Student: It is -1.9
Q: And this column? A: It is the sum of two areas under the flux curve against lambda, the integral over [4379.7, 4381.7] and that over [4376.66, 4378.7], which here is 51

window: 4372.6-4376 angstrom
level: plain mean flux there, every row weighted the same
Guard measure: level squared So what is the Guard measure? 167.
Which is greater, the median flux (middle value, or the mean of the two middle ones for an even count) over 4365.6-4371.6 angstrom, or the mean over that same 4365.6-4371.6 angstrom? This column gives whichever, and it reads 13.7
